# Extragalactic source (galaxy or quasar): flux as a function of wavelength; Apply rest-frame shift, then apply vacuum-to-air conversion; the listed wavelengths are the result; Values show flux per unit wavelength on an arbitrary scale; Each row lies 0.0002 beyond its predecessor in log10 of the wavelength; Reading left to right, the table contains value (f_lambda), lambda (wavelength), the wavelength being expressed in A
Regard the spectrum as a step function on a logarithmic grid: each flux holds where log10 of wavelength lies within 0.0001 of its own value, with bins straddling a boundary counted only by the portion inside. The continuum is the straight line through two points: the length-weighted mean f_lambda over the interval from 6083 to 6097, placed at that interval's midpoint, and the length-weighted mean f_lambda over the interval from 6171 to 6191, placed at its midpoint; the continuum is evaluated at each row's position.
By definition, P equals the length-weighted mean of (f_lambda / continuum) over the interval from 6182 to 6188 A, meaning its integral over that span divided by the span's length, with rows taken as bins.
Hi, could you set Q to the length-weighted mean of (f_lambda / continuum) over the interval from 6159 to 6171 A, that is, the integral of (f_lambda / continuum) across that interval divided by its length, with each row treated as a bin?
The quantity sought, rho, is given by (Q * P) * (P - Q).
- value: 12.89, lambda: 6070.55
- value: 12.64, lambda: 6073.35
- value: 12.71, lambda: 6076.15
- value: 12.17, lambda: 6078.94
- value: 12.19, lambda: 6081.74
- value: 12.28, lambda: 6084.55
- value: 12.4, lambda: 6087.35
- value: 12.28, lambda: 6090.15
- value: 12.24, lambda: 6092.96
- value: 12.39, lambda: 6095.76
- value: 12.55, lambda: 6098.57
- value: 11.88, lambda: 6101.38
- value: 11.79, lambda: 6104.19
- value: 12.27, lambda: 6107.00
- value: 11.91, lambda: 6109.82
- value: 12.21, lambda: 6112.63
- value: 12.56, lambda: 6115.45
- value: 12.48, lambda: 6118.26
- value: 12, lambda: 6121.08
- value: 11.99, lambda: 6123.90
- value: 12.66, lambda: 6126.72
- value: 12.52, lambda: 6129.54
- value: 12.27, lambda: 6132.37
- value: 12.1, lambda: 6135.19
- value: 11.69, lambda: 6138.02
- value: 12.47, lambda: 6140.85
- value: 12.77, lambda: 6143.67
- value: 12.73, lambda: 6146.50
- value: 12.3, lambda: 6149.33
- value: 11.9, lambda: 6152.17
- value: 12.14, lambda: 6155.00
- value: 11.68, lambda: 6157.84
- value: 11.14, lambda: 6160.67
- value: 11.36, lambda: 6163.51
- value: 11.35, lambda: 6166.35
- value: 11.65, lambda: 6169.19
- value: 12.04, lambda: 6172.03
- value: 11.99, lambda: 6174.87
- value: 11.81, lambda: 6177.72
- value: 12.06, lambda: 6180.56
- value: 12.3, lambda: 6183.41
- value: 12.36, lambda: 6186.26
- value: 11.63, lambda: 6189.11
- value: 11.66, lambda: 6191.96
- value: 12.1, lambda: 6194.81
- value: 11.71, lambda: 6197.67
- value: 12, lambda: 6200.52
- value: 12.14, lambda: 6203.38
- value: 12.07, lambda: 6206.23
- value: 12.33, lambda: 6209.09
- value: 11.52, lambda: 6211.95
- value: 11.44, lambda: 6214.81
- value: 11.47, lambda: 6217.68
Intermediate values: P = 1.024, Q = 0.95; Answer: 0.08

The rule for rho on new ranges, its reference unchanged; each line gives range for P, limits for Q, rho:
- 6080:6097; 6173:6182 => 0.00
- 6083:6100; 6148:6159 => 0.01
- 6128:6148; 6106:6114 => 0.03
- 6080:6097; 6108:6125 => 0.00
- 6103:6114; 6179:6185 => -0.03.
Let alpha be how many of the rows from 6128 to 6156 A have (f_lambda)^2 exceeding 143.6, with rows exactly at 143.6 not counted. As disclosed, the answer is 8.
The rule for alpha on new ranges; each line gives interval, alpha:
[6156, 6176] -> 2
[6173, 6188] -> 4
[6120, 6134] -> 5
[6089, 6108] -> 5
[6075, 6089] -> 5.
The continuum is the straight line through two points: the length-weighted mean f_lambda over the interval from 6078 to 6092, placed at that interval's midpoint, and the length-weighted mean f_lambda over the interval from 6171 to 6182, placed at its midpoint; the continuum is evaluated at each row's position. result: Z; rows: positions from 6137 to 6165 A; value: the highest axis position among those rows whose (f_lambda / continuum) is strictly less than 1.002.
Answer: 6163.51 A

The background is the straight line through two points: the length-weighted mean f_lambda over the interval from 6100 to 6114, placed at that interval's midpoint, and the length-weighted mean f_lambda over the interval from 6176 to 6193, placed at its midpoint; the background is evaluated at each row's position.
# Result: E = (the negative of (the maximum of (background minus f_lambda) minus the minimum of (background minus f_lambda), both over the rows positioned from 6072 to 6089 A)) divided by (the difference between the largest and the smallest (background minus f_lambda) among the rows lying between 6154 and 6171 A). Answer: -0.5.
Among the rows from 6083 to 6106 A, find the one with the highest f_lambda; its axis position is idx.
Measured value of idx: 6098.57 A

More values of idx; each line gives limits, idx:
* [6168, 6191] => 6186.26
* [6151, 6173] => 6155.00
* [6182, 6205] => 6186.26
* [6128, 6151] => 6143.67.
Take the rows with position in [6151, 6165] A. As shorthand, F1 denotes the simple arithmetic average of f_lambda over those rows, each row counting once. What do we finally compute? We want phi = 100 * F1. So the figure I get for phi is 1164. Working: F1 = 11.64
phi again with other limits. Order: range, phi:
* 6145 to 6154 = 1231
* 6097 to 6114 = 1210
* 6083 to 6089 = 1234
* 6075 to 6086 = 1234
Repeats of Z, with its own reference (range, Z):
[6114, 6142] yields 6138.02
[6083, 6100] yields 6092.96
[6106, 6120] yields 6109.82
